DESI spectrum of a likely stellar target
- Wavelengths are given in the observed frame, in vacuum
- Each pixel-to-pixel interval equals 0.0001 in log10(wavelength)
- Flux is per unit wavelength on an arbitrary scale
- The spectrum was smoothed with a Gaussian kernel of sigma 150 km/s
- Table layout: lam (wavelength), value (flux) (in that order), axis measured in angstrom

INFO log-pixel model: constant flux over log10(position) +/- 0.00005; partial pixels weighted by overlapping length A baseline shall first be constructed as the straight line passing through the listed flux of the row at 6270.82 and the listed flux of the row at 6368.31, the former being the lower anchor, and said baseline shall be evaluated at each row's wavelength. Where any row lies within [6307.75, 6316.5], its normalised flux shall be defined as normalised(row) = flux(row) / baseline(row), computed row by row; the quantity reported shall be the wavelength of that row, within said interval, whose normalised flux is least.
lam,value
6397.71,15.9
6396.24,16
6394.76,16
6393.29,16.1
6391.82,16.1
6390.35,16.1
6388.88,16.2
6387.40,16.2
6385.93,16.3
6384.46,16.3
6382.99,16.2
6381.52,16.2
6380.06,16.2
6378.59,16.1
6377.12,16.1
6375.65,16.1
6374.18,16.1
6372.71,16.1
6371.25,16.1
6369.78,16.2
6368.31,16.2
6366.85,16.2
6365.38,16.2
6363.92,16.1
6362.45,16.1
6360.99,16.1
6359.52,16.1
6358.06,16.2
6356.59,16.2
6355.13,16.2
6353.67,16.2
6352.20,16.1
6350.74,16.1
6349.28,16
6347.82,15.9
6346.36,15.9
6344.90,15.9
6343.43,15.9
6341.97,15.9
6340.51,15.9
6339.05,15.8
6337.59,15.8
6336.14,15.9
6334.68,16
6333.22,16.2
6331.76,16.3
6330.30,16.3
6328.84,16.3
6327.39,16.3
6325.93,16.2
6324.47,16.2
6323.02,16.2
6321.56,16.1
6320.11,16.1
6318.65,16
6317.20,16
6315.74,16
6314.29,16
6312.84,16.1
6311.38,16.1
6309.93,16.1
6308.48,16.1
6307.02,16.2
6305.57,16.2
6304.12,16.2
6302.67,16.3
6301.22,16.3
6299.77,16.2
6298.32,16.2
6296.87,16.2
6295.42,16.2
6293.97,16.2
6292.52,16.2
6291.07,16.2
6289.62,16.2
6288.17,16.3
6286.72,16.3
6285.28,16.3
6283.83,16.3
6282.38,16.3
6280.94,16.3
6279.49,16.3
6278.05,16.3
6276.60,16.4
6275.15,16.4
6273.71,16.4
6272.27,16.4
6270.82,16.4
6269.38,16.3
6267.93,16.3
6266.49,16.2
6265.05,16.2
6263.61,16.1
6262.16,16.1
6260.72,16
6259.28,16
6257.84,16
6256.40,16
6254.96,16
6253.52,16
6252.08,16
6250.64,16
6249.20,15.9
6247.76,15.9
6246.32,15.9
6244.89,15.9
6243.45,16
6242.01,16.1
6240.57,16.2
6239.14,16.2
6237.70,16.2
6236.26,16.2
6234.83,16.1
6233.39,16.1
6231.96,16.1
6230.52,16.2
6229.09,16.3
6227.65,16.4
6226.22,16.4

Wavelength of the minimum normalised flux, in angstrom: 6314.29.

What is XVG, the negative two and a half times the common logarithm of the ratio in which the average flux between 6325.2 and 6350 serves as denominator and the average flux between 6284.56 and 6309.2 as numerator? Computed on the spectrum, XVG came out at -0.013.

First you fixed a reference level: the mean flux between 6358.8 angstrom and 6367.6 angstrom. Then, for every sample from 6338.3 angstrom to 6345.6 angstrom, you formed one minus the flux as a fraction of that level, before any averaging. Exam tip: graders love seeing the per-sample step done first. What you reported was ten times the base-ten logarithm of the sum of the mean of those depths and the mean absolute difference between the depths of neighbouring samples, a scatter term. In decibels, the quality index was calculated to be -17.6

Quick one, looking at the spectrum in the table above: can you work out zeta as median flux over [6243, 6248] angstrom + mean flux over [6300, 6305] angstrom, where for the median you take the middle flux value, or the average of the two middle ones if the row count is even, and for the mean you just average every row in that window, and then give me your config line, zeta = 32.2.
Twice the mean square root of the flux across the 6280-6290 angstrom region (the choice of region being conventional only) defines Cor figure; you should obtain 8.07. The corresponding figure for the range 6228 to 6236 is 8.04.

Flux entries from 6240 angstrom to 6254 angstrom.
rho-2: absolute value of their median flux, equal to 16.0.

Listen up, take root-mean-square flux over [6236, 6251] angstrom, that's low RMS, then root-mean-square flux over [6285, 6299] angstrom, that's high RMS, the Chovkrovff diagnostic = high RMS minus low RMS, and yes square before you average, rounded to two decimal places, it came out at 0.18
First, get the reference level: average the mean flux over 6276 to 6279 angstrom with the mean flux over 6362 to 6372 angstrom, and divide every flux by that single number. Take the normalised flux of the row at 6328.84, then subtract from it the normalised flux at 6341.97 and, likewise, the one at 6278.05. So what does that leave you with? -0.98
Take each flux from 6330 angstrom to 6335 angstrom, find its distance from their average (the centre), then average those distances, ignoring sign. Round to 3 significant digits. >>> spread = 0.100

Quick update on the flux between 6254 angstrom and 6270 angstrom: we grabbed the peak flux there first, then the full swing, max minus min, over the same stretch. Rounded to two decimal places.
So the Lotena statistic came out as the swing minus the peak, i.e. -16.00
